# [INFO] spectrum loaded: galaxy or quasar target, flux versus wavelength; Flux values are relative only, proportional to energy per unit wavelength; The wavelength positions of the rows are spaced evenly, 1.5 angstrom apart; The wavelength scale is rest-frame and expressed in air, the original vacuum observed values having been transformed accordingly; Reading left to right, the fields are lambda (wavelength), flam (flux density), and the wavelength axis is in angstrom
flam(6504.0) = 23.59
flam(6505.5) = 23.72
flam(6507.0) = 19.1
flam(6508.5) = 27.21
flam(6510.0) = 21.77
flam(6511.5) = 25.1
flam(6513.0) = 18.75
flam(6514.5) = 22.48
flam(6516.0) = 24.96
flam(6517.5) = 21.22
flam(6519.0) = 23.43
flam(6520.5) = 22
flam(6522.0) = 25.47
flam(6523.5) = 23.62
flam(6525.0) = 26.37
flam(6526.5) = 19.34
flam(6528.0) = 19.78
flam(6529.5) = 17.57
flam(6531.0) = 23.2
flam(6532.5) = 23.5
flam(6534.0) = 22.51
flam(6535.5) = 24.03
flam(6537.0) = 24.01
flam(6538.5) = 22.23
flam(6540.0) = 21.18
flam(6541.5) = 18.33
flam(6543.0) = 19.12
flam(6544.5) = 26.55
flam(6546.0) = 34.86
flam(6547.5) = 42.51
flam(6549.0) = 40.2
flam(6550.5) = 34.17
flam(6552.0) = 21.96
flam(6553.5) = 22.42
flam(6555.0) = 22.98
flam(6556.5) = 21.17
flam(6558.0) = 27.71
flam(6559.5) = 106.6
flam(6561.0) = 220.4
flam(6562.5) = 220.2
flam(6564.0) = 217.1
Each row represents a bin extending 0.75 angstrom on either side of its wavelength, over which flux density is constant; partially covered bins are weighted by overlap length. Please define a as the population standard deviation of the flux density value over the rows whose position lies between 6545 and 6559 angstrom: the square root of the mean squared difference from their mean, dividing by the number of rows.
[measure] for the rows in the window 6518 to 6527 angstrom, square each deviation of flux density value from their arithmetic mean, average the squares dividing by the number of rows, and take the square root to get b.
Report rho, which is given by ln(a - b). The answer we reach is 1.7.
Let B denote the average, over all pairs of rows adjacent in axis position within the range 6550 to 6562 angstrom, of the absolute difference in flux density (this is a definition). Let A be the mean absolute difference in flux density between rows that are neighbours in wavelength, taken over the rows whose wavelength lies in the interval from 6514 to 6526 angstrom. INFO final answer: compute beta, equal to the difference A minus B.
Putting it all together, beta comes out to -28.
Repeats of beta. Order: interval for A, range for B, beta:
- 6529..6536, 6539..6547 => -3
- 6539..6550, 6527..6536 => 3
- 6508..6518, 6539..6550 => -1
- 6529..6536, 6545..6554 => -4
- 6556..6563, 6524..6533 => 47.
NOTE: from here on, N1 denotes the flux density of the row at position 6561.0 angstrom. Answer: 220.4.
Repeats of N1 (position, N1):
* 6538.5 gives 22.23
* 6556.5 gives 21.17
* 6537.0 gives 24.01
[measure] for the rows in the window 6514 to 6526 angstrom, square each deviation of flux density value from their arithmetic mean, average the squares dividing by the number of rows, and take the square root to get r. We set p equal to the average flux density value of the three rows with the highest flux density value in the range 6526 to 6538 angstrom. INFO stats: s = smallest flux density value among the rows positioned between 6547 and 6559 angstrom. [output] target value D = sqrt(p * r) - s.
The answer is -15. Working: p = 24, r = 1.7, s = 21.17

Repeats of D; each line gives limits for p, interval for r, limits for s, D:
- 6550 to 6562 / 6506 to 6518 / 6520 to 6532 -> 1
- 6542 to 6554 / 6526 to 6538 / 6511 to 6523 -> -9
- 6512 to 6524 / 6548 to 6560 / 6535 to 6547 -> 7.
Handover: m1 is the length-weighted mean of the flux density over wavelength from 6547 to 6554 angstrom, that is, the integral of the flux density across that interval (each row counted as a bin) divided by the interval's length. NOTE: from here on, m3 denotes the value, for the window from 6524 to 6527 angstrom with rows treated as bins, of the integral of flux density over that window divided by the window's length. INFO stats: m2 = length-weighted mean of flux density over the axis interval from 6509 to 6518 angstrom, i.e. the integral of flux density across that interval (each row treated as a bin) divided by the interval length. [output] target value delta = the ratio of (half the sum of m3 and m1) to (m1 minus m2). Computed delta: 3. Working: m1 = 32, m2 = 22.55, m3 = 23.2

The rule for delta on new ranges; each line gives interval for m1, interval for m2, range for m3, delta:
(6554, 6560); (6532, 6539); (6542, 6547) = 2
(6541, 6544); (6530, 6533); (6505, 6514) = -6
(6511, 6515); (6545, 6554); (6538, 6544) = -2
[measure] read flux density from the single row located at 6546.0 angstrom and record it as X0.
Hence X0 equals 34.86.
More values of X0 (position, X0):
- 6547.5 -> 42.51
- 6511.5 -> 25.1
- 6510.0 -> 21.77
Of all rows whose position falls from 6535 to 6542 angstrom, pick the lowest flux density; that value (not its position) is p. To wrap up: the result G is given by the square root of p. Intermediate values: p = 18.33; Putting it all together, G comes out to 4.3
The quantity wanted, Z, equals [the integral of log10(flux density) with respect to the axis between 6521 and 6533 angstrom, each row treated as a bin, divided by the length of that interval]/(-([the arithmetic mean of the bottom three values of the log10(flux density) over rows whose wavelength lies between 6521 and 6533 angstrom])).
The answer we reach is -1.05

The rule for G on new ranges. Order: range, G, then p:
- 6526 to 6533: 4.2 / 17.57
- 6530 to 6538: 4.7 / 22.51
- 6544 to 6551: 5.2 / 26.55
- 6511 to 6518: 4.3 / 18.75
